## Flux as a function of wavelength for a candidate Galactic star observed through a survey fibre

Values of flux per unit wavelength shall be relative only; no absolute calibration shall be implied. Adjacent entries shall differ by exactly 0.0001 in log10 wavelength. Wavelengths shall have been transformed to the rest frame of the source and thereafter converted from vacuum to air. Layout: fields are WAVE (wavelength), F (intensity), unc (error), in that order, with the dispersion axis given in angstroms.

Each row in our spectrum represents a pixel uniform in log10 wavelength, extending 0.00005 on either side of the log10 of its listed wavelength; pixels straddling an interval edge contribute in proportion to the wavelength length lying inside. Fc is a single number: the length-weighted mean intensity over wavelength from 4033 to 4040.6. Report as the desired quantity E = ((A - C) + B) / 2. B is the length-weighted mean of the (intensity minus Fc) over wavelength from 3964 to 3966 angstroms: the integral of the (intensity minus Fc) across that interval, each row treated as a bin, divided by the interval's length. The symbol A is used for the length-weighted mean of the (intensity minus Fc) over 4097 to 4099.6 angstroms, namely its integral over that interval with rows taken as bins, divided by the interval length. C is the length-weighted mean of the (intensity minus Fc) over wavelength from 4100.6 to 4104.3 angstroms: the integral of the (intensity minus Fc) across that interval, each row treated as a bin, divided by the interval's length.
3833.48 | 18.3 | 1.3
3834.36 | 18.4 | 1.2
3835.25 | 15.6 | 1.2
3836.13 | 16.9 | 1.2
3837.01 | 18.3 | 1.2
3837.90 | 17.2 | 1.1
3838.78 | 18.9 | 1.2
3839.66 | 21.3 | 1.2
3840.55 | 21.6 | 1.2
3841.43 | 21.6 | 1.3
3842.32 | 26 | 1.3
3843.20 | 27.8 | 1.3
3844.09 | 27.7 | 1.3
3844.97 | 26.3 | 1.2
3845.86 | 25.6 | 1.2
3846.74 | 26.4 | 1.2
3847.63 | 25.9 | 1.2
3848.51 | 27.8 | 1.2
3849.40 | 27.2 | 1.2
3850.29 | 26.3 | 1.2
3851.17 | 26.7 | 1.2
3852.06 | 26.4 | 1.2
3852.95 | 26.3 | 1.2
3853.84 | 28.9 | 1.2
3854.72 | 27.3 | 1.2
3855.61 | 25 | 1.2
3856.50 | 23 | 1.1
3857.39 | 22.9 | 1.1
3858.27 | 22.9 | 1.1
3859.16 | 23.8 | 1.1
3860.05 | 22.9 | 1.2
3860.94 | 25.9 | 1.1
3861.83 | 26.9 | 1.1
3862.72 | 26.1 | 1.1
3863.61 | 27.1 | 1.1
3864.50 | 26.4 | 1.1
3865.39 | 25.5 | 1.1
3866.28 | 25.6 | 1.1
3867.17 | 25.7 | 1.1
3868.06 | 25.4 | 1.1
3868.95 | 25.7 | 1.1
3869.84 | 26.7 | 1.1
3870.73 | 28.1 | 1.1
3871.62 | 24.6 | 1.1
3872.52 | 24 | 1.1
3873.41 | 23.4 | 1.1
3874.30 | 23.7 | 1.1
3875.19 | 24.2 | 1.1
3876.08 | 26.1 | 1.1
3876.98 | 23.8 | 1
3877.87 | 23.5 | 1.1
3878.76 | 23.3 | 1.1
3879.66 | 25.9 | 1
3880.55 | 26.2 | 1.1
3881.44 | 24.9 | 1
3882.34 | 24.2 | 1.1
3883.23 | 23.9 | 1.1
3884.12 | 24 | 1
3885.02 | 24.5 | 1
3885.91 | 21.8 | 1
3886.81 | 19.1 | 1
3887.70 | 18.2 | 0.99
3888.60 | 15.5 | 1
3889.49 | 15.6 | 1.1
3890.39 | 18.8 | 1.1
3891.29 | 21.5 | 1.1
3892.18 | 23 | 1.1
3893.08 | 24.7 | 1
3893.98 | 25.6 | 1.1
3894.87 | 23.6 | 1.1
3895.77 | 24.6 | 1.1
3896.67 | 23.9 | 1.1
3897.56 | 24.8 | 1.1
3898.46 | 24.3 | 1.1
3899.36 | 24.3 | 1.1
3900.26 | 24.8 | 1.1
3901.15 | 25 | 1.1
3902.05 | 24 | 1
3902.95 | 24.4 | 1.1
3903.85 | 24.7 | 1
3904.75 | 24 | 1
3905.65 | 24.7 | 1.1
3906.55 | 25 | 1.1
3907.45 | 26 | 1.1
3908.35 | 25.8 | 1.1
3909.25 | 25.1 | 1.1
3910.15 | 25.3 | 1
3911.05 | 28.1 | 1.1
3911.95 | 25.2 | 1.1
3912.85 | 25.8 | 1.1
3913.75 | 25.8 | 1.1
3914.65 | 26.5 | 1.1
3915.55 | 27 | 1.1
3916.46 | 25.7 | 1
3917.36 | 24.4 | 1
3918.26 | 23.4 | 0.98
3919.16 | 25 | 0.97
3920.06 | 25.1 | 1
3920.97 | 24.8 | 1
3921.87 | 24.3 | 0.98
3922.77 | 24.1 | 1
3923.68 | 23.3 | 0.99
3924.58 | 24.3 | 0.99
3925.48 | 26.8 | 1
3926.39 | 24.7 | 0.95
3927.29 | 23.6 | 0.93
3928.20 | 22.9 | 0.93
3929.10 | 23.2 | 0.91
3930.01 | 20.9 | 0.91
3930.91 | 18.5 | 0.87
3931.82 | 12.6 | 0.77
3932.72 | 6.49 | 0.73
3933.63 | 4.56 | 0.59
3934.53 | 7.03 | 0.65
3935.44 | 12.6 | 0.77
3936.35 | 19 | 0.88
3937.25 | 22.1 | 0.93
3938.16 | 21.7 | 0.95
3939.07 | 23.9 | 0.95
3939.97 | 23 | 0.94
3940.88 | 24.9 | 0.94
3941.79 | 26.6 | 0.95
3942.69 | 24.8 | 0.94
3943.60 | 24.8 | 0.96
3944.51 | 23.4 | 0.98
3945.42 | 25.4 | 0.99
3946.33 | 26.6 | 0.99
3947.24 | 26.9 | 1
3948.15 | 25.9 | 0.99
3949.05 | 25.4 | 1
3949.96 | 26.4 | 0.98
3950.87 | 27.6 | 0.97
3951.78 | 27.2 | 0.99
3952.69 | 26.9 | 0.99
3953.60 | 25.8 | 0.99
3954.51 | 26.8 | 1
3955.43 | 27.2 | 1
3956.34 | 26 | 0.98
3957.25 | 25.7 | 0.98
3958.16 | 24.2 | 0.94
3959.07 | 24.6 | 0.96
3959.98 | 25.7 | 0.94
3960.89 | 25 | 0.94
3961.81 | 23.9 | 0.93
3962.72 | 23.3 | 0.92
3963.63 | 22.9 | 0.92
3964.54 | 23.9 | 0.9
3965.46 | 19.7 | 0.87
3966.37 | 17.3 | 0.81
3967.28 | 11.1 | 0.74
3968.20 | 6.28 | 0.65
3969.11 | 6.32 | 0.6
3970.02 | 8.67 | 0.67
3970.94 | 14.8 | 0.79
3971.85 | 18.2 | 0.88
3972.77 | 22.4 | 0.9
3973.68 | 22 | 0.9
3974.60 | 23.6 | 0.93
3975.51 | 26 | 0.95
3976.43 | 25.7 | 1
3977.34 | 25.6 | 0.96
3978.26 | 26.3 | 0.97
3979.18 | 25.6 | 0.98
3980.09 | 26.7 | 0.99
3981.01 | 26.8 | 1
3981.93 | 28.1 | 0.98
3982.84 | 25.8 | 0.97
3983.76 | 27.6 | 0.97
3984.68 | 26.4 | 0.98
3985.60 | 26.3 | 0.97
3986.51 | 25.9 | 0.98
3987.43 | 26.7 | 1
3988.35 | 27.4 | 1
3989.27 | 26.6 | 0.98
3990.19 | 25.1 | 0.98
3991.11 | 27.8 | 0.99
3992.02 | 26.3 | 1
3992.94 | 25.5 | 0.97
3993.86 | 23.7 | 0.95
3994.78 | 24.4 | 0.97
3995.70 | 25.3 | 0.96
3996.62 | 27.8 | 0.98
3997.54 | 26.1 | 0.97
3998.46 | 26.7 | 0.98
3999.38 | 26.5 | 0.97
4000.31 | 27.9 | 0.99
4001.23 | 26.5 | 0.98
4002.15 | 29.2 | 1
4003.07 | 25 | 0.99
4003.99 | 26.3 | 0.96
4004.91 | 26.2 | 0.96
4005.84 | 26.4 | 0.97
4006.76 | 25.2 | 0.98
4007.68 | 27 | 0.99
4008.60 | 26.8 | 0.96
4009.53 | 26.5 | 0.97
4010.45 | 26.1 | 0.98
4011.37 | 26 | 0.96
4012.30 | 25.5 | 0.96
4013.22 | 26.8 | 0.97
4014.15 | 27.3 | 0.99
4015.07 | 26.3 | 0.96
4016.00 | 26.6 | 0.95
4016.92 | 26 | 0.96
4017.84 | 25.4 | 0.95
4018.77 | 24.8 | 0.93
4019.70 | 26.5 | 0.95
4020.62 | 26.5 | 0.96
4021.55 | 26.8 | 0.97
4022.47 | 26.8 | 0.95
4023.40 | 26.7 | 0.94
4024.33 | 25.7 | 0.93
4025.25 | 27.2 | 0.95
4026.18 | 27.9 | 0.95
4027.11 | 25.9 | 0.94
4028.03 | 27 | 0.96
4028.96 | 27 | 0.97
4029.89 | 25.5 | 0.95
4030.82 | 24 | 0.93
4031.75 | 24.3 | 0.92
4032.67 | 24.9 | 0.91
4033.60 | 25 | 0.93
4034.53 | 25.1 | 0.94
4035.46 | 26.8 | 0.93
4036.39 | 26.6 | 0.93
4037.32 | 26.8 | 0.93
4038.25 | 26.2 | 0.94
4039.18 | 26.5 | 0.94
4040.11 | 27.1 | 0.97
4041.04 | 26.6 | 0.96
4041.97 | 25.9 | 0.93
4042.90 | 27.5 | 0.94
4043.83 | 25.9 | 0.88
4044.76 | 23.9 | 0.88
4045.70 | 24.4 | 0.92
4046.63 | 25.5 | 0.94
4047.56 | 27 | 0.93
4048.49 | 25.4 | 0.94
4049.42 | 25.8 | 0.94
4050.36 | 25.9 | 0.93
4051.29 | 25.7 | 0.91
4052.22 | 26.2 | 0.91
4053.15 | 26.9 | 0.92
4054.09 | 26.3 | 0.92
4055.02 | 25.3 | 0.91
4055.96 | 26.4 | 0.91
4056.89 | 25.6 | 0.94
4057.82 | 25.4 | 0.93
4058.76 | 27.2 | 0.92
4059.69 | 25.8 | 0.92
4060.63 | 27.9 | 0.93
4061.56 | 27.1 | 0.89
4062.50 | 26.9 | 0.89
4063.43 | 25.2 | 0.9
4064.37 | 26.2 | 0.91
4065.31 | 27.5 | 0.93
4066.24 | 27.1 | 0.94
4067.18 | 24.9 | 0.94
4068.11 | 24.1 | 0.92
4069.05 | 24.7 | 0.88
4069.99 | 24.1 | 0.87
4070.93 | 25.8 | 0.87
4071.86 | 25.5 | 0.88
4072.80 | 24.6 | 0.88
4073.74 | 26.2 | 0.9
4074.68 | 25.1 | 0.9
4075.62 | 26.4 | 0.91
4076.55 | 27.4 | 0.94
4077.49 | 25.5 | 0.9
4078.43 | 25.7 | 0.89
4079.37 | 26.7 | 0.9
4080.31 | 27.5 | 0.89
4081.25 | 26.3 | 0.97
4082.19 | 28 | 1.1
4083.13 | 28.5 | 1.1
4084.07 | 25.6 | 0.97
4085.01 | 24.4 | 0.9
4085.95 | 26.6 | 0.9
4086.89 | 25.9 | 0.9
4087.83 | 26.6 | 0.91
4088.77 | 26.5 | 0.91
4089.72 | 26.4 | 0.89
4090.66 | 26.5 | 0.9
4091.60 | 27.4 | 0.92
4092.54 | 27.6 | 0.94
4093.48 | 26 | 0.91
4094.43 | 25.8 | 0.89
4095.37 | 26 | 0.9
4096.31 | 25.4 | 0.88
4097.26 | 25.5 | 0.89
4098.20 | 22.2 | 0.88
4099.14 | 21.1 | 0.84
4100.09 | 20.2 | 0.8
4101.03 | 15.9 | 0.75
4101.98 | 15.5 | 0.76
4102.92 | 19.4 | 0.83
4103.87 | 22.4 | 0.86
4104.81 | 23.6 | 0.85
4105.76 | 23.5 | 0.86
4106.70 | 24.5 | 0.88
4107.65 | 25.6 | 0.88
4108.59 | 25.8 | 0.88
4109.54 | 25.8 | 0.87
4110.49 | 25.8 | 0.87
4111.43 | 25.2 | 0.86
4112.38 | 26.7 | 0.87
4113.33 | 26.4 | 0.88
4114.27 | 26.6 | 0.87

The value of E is -0.1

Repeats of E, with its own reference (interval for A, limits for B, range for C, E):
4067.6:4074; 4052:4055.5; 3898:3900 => 0.3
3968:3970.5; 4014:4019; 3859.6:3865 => -9.4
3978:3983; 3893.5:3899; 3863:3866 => -0.7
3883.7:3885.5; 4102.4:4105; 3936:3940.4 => -1.3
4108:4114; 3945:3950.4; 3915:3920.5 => 0.4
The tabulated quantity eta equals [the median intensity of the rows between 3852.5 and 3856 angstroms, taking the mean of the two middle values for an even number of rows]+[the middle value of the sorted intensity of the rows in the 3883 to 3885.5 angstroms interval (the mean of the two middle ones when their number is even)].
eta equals 50.8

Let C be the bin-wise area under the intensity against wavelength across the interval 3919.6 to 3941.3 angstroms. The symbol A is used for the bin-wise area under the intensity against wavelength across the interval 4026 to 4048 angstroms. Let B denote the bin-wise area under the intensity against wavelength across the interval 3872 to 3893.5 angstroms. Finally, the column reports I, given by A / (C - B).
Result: -12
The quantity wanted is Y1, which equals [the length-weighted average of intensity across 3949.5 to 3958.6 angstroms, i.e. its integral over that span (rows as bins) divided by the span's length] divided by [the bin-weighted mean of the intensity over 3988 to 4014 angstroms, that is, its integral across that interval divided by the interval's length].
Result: 1.00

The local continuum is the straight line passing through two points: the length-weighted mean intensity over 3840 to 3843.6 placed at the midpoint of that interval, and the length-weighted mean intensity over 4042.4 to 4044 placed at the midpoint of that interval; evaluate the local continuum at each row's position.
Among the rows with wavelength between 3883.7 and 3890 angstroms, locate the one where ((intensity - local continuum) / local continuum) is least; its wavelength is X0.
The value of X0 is 3888.60 angstroms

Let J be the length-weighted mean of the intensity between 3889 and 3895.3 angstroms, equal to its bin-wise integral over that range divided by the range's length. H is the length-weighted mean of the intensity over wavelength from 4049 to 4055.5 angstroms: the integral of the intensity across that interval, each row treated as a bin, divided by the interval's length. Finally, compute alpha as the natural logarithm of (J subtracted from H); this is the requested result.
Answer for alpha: 1.4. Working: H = 26.0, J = 22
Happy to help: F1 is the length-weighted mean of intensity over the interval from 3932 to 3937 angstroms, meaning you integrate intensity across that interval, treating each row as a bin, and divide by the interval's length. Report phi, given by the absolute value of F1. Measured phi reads 10.6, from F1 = 10.6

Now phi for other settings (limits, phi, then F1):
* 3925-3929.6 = 24.2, 24.2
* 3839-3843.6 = 23.4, 23.4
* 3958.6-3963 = 24.5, 24.5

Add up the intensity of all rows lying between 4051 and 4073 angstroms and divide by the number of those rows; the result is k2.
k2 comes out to 25.9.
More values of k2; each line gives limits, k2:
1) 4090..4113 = 23.9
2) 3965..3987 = 21.4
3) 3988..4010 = 26.3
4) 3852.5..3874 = 25.4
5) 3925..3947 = 20.4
